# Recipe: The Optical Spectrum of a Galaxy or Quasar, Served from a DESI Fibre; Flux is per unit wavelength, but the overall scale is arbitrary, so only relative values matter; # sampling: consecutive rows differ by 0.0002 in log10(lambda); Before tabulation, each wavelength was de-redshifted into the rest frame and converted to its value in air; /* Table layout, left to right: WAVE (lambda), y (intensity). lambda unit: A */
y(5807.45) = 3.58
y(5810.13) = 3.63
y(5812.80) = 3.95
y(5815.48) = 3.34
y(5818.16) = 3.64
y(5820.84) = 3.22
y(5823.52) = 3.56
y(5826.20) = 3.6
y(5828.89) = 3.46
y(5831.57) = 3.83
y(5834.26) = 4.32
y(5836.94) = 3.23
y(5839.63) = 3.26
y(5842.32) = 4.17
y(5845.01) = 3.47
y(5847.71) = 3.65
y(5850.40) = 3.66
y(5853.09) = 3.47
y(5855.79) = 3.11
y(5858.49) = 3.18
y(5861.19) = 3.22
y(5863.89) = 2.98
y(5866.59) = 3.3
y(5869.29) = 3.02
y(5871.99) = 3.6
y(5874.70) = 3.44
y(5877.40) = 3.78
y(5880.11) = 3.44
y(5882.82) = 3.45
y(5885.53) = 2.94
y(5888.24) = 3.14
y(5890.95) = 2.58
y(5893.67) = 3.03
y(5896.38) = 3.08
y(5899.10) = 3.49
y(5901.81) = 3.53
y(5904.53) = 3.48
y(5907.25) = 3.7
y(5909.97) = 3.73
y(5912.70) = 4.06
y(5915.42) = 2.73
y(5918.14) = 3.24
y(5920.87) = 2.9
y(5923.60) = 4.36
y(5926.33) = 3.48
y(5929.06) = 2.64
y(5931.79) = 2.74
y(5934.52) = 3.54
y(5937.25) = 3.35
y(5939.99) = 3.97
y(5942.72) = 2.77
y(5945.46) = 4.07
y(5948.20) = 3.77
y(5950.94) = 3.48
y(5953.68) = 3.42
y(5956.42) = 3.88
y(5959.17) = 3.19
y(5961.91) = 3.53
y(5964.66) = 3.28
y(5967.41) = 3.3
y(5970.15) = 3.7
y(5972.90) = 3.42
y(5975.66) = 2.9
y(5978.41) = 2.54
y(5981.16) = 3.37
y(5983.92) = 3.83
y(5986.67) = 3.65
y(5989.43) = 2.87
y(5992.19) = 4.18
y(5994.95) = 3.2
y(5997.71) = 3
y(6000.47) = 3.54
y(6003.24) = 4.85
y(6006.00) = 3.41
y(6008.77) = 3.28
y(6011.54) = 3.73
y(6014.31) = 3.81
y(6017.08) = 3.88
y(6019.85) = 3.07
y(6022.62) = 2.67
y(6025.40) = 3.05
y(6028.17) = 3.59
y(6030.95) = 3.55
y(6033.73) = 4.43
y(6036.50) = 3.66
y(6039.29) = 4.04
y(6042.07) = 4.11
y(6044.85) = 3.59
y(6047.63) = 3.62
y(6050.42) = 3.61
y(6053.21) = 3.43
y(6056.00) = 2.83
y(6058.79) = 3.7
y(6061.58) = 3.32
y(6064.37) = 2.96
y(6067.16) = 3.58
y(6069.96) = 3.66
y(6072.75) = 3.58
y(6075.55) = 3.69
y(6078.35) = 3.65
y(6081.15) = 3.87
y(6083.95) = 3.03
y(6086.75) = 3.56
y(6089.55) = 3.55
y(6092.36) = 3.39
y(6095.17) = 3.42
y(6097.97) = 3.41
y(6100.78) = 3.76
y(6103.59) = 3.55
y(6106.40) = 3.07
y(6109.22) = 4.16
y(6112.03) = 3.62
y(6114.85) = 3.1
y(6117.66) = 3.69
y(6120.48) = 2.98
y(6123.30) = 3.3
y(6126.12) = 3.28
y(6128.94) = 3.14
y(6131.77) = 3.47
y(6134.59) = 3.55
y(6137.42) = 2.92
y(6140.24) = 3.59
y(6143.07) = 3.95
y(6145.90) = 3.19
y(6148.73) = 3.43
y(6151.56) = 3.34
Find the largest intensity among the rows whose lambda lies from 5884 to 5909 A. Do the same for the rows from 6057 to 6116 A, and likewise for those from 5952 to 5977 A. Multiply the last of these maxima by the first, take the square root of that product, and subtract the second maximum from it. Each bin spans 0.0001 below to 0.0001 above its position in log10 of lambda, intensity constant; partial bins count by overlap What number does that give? -0.37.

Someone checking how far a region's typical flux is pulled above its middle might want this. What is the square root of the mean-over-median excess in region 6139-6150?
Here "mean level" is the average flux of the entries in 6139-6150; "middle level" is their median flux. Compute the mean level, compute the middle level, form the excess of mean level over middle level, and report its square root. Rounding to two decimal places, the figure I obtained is 0.17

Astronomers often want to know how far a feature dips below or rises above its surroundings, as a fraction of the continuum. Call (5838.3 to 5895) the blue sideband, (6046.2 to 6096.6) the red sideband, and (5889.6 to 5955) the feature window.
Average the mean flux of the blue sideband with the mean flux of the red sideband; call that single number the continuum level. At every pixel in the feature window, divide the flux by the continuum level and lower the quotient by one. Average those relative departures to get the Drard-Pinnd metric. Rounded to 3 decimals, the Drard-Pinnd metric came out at -0.005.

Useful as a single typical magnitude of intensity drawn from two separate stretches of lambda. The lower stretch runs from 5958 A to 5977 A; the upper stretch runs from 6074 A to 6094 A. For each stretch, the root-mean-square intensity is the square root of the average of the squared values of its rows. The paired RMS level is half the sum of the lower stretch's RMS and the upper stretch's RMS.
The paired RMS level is 3.44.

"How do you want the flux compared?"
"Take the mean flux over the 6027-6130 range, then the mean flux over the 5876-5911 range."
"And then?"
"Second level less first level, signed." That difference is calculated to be -0.19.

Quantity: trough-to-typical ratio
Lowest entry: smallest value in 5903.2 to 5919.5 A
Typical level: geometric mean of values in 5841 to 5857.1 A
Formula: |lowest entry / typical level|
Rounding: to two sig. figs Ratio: 0.76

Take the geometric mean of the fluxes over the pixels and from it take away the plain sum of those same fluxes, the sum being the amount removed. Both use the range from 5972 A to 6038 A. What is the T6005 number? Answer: -80.0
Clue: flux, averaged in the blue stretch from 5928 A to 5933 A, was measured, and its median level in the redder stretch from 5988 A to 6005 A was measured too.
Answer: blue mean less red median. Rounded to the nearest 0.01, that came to -0.68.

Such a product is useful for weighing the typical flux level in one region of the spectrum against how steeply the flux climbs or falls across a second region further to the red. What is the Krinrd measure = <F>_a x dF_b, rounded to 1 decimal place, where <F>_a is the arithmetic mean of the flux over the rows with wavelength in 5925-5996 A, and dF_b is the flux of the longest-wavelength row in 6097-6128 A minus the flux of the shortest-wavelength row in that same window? -0.4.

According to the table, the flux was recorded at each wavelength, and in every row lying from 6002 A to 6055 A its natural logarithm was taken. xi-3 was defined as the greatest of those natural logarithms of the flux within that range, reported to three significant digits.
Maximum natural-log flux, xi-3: 1.58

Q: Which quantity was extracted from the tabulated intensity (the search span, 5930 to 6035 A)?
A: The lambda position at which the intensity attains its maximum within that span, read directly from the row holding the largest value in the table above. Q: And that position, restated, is 6003.24 A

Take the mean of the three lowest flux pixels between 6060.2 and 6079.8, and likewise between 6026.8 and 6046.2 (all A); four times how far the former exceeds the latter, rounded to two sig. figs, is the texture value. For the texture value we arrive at -1.2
